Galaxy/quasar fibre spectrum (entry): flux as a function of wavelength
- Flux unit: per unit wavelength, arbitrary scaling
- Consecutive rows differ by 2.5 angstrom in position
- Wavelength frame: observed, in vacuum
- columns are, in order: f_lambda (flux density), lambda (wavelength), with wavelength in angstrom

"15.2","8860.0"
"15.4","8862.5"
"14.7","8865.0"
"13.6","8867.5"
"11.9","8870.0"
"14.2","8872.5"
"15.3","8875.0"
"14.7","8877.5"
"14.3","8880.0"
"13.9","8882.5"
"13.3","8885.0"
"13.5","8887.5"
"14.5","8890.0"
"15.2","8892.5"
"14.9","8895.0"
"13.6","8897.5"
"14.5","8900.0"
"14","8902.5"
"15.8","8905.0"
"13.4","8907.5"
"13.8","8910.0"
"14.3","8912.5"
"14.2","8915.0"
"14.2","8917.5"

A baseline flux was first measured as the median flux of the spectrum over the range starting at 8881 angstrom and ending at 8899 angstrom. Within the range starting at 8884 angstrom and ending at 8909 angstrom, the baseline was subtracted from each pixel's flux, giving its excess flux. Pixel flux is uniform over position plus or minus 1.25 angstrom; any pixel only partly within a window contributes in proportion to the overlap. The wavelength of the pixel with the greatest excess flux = 8905.0 angstrom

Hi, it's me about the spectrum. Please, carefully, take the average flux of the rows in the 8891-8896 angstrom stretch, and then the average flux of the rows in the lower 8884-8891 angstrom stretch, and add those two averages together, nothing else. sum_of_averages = 28.8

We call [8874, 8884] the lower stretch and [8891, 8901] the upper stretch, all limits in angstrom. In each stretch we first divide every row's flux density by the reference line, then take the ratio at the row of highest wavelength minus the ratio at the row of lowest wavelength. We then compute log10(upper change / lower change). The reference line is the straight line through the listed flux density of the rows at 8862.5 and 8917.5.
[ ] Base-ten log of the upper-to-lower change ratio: -0.4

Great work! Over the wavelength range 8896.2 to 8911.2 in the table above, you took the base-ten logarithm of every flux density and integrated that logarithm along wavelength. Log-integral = 17.3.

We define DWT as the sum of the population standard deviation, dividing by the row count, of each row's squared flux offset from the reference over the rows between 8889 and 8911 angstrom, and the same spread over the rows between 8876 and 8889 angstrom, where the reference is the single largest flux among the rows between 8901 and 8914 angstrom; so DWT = 3.8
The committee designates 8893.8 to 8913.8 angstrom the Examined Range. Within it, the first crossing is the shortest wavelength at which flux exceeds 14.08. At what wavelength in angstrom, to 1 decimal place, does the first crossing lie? 8895.0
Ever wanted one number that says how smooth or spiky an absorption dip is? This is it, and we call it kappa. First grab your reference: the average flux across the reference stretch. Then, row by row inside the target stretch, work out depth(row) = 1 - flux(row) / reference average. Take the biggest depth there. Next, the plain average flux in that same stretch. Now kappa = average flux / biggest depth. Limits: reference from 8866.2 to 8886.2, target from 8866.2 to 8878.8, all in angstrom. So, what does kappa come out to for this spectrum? 97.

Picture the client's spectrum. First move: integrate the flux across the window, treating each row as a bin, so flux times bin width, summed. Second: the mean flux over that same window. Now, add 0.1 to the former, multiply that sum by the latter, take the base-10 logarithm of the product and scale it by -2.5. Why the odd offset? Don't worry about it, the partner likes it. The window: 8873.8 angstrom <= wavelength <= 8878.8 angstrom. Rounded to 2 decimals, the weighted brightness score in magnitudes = -7.63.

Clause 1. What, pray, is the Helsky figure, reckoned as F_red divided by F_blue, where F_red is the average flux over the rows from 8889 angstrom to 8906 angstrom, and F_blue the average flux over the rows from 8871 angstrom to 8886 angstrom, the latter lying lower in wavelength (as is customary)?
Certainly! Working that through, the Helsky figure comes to 1.03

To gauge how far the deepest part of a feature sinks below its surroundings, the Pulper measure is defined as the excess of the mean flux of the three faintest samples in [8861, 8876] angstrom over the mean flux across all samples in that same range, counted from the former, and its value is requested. -0.95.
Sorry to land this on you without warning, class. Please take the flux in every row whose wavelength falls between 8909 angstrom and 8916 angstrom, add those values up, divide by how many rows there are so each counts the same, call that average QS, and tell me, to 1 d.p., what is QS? 14.1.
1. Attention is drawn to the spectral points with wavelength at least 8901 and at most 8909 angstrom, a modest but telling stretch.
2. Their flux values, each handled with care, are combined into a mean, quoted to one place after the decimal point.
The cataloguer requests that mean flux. 14.4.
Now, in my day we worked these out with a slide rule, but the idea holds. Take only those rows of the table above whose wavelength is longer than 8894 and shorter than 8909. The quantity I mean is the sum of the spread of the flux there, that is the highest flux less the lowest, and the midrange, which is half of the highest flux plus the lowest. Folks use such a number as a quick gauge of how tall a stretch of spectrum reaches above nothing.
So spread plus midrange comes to 17.0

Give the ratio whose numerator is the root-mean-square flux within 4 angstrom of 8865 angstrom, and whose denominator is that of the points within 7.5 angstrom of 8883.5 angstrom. 1.04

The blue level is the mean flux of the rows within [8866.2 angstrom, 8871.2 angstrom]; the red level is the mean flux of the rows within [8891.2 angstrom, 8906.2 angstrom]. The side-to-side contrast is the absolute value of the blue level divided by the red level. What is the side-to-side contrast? 0.87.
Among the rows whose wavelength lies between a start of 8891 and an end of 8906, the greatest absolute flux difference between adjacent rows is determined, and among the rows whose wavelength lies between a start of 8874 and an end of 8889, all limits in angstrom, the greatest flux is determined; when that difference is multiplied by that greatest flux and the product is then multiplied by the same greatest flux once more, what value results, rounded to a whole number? 421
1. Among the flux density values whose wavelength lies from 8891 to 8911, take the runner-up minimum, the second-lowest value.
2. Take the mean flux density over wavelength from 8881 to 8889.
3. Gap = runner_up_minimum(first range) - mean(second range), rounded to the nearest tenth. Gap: 0.0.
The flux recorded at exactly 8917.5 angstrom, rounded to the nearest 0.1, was 14.2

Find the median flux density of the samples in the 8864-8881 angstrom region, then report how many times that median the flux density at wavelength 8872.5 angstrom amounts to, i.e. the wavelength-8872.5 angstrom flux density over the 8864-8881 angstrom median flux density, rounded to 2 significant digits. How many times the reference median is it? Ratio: 0.99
